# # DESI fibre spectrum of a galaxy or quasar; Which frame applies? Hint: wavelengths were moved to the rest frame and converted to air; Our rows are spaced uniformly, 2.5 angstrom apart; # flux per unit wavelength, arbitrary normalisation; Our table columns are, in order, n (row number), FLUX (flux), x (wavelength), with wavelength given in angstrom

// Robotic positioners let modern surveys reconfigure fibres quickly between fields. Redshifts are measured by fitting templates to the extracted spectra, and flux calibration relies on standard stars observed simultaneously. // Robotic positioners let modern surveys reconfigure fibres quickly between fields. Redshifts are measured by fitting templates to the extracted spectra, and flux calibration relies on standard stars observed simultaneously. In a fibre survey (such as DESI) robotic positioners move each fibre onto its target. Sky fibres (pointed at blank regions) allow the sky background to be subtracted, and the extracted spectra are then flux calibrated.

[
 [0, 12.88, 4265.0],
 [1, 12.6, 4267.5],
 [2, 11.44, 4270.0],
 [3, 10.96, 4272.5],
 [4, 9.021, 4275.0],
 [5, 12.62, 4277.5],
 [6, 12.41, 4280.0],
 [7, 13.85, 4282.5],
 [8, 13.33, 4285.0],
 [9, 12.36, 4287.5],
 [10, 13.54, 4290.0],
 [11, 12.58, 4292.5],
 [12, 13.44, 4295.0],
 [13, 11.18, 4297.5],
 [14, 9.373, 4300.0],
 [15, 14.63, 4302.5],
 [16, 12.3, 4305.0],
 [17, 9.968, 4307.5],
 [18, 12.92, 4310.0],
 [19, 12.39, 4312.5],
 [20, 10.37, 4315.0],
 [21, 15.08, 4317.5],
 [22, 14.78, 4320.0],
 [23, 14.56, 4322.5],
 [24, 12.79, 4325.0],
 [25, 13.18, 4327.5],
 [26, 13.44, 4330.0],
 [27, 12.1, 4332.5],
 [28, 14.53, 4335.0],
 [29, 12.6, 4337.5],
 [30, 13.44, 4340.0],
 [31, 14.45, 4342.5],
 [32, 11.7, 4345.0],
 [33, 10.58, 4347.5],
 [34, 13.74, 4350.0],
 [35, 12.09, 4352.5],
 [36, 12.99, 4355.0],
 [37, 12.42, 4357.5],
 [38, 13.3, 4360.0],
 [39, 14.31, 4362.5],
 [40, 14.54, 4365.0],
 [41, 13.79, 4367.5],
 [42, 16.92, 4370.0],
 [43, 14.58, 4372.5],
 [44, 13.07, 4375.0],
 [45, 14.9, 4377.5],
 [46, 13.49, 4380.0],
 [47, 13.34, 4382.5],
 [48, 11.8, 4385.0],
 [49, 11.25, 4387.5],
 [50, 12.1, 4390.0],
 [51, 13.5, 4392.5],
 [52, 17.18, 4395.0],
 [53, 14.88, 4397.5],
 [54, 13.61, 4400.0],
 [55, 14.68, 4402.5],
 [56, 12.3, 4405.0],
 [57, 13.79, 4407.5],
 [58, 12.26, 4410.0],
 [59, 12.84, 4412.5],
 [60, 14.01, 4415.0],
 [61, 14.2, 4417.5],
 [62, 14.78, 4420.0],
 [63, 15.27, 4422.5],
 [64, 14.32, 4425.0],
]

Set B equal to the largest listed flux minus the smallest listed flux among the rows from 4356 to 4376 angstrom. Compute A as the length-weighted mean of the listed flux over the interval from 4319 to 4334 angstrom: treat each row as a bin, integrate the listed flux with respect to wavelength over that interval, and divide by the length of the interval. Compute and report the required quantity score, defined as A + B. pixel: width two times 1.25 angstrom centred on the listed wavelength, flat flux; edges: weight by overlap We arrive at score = 18.0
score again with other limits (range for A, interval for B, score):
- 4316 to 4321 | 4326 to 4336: 17.1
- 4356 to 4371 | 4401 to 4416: 16.6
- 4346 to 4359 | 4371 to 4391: 16.0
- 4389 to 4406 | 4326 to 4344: 16.5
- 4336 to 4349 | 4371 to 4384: 14.4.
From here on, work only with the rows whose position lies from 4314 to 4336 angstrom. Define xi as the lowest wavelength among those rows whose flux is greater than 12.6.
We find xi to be 4317.5 angstrom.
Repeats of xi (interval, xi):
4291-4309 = 4295.0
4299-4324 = 4302.5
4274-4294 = 4277.5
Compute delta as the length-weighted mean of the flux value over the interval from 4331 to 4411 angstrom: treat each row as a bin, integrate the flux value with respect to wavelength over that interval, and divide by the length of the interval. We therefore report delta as 13.4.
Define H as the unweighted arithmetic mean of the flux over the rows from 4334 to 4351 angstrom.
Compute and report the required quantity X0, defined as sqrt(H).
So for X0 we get 3.61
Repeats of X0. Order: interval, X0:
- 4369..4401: 3.73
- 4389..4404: 3.78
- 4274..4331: 3.55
